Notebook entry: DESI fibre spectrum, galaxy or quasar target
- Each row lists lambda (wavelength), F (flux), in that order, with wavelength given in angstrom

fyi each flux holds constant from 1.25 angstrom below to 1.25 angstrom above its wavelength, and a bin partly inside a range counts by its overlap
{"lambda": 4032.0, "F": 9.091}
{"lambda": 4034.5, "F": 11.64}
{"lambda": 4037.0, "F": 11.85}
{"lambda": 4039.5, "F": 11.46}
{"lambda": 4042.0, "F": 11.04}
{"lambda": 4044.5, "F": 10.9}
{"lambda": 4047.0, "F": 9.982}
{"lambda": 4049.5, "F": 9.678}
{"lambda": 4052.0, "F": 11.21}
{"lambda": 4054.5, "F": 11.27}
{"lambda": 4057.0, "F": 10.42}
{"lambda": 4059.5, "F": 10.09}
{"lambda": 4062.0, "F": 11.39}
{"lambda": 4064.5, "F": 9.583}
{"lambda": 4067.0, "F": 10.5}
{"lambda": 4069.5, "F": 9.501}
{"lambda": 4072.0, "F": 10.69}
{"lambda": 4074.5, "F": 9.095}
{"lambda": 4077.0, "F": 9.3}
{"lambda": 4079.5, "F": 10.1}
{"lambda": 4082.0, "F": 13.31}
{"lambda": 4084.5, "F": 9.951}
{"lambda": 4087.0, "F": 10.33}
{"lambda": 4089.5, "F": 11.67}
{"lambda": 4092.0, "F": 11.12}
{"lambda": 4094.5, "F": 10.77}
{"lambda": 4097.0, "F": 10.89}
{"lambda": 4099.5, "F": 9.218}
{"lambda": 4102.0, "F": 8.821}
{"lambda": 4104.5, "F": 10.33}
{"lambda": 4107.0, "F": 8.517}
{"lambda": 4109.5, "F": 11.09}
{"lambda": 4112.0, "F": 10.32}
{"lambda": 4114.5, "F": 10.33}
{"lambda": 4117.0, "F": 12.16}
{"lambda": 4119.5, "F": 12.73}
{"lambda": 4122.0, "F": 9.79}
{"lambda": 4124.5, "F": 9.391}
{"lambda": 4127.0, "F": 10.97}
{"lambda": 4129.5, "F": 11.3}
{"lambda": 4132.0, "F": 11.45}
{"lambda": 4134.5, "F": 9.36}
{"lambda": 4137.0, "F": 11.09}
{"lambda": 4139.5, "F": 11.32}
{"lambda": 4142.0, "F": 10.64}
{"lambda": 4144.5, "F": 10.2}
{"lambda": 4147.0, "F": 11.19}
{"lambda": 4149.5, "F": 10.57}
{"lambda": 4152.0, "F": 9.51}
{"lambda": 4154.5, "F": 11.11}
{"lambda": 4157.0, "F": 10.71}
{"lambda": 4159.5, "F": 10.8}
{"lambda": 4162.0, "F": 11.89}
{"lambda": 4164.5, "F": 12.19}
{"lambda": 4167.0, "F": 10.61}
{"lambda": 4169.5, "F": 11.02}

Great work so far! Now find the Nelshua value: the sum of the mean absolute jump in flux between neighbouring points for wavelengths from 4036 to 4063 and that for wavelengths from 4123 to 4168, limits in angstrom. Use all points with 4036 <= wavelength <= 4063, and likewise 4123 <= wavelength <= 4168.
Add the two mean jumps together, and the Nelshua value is 1.50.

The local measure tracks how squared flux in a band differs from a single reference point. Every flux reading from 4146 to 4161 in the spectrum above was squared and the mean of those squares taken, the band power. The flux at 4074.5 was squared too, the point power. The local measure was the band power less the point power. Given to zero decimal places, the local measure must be 31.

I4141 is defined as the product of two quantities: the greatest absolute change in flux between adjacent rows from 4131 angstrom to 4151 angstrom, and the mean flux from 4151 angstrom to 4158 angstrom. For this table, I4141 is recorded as 22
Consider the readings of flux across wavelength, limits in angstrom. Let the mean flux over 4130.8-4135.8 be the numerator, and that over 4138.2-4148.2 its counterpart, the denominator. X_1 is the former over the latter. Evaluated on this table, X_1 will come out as 0.96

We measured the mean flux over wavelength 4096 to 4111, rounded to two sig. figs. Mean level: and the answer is 9.8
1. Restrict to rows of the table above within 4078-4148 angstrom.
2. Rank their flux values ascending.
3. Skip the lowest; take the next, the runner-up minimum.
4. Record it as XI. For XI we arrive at 8.821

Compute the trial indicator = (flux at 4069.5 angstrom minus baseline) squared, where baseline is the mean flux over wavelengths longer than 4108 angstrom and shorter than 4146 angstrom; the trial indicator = 1.7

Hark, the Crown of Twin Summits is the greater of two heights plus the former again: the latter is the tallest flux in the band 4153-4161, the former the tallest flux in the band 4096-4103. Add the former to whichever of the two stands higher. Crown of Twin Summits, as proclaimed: 22.0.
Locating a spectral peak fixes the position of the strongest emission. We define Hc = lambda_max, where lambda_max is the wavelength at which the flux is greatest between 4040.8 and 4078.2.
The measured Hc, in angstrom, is 4062.0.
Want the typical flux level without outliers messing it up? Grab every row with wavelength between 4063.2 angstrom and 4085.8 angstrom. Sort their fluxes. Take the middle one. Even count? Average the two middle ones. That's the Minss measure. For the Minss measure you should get 10.0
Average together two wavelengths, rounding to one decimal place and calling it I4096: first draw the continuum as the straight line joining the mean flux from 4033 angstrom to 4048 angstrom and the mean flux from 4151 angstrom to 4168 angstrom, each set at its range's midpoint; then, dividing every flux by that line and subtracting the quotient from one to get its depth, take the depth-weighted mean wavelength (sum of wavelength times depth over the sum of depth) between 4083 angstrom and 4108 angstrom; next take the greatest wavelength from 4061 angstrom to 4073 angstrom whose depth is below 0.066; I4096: 4086.1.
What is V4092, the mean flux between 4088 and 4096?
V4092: 11.2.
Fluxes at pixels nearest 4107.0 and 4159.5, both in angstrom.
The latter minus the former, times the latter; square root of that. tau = 5.0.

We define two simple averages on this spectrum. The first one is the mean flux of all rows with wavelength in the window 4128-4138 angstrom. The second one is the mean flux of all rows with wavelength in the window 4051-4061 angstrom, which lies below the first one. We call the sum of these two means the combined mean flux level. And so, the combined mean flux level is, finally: 21.5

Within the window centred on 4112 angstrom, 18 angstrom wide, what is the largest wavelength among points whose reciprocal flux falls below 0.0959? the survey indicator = 4119.5 angstrom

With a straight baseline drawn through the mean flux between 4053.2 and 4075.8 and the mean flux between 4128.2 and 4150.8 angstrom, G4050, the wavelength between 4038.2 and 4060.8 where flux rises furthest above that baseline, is 4039.5 angstrom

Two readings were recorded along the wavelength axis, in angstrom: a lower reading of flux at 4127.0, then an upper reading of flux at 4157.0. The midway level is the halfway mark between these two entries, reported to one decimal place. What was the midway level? 10.8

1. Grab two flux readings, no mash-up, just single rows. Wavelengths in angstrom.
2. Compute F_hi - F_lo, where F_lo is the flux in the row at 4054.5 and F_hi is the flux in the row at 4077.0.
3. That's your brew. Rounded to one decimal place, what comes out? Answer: -2.0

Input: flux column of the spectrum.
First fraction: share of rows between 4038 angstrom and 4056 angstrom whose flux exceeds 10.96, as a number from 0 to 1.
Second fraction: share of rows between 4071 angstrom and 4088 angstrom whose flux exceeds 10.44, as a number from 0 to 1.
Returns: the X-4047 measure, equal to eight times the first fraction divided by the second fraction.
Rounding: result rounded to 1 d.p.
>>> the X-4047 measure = 16.0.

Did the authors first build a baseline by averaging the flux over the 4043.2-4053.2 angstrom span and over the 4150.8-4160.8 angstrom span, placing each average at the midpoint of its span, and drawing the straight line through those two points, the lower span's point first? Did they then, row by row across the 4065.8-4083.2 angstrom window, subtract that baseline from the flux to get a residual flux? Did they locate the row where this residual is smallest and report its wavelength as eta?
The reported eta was 4074.5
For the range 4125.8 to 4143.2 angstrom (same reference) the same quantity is 4134.5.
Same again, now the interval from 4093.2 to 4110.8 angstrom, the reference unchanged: 4107.0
